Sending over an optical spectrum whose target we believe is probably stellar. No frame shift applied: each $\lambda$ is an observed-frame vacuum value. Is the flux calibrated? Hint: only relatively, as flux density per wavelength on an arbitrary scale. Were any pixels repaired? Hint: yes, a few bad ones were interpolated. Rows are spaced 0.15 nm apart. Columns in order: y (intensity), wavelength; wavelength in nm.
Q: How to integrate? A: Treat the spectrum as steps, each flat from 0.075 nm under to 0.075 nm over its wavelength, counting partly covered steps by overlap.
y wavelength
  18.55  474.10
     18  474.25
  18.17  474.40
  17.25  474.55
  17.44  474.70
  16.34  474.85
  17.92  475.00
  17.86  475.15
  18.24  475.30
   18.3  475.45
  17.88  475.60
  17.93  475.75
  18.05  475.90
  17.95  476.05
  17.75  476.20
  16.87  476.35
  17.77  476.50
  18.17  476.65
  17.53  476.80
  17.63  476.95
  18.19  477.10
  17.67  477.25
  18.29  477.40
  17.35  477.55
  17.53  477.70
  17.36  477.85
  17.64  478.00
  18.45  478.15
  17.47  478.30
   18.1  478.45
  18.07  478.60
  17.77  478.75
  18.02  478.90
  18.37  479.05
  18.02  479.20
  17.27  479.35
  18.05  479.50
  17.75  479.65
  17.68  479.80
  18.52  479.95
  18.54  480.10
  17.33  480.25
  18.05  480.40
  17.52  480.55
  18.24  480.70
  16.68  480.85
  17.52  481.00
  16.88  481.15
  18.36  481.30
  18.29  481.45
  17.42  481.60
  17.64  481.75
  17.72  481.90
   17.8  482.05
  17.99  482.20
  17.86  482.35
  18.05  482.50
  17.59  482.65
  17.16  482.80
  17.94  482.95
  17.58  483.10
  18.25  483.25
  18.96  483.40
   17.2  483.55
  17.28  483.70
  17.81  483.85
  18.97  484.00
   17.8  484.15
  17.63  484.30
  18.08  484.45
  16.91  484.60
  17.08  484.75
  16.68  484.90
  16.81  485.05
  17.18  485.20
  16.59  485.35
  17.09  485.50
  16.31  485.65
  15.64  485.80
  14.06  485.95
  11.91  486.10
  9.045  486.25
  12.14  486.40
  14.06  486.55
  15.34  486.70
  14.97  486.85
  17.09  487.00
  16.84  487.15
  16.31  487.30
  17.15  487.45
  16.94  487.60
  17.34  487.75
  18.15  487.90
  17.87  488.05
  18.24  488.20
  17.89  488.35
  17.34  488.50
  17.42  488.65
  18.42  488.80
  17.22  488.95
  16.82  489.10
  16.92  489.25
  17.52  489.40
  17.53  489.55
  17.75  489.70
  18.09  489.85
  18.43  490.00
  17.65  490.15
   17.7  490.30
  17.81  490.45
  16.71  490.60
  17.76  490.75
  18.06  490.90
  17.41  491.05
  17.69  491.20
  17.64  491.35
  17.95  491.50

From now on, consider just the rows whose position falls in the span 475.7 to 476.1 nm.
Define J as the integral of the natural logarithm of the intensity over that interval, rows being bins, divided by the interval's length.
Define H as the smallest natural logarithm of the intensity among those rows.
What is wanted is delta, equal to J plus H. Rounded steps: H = 2.89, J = 2.89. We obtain 5.78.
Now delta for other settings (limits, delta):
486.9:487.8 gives 5.62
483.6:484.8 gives 5.70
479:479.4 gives 5.73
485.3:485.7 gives 5.61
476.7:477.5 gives 5.75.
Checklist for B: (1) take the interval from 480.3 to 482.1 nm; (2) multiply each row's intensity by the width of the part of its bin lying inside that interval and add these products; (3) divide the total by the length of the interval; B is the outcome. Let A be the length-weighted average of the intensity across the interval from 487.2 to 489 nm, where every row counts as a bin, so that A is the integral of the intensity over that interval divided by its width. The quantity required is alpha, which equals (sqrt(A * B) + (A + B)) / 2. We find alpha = 26.4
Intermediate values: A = 17.52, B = 17.7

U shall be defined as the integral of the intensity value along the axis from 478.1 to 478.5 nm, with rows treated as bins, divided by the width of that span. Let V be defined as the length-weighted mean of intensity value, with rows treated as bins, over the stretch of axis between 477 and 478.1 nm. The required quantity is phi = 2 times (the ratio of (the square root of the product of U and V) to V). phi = 2.013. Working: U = 18.0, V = 17.7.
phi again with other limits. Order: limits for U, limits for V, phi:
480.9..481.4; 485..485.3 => 2.035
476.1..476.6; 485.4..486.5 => 2.253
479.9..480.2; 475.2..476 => 2.020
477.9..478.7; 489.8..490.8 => 2.011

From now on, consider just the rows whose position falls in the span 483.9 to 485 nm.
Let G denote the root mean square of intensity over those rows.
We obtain 17.6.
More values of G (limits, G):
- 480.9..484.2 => 17.8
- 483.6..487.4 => 16.1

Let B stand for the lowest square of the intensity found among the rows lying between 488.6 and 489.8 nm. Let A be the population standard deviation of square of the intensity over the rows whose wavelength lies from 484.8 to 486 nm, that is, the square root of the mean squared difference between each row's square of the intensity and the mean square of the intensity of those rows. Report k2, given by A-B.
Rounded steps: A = 30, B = 283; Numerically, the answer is -253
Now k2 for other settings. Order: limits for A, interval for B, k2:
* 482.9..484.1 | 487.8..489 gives -273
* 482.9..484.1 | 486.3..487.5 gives -124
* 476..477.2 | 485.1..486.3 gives -68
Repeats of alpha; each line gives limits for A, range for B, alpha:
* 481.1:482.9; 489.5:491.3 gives 26.6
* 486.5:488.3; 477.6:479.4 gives 25.9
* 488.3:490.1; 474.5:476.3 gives 26.5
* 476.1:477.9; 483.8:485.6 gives 26.3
